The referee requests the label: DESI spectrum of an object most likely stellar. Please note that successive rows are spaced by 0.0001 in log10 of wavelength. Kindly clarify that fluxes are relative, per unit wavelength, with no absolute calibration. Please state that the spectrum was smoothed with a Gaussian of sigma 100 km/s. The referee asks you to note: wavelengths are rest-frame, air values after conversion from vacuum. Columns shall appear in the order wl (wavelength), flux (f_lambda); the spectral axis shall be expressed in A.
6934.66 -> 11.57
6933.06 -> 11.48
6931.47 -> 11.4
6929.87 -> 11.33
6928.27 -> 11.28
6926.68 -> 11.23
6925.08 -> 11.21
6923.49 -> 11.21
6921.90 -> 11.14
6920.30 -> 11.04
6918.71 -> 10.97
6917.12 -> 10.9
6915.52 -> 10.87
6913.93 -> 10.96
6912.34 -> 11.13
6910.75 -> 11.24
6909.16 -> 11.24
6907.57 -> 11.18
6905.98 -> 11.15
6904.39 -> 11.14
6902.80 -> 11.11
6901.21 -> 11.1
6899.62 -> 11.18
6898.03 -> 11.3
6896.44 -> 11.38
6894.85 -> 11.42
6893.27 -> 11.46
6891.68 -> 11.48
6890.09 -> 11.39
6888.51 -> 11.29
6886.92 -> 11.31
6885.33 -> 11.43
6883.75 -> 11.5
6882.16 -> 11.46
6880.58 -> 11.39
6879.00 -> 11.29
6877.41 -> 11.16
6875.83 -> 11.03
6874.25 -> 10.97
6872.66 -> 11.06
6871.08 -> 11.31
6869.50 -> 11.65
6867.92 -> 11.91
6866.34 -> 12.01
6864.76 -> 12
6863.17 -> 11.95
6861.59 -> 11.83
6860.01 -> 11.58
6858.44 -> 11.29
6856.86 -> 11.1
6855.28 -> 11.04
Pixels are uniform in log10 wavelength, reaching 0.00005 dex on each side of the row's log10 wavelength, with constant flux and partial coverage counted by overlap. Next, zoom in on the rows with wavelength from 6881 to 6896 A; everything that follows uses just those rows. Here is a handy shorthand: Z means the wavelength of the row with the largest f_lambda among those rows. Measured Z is 6883.75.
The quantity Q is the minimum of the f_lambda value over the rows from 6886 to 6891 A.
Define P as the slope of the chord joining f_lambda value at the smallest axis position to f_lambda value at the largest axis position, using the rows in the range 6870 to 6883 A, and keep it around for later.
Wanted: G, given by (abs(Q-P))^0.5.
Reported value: 3.36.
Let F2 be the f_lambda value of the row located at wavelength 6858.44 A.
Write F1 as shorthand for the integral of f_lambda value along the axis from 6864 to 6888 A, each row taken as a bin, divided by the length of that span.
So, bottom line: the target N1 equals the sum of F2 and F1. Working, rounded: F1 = 11.4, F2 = 11.29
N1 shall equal 22.72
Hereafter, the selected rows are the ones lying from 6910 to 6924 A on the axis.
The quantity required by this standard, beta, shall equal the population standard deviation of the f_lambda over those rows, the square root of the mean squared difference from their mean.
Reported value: 0.13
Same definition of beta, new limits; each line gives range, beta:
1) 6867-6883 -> 0.28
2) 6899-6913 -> 0.05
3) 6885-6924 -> 0.17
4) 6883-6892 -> 0.08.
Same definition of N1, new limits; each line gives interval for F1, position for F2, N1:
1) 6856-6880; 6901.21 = 22.57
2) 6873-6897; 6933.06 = 22.80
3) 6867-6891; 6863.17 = 23.30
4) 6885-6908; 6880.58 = 22.67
